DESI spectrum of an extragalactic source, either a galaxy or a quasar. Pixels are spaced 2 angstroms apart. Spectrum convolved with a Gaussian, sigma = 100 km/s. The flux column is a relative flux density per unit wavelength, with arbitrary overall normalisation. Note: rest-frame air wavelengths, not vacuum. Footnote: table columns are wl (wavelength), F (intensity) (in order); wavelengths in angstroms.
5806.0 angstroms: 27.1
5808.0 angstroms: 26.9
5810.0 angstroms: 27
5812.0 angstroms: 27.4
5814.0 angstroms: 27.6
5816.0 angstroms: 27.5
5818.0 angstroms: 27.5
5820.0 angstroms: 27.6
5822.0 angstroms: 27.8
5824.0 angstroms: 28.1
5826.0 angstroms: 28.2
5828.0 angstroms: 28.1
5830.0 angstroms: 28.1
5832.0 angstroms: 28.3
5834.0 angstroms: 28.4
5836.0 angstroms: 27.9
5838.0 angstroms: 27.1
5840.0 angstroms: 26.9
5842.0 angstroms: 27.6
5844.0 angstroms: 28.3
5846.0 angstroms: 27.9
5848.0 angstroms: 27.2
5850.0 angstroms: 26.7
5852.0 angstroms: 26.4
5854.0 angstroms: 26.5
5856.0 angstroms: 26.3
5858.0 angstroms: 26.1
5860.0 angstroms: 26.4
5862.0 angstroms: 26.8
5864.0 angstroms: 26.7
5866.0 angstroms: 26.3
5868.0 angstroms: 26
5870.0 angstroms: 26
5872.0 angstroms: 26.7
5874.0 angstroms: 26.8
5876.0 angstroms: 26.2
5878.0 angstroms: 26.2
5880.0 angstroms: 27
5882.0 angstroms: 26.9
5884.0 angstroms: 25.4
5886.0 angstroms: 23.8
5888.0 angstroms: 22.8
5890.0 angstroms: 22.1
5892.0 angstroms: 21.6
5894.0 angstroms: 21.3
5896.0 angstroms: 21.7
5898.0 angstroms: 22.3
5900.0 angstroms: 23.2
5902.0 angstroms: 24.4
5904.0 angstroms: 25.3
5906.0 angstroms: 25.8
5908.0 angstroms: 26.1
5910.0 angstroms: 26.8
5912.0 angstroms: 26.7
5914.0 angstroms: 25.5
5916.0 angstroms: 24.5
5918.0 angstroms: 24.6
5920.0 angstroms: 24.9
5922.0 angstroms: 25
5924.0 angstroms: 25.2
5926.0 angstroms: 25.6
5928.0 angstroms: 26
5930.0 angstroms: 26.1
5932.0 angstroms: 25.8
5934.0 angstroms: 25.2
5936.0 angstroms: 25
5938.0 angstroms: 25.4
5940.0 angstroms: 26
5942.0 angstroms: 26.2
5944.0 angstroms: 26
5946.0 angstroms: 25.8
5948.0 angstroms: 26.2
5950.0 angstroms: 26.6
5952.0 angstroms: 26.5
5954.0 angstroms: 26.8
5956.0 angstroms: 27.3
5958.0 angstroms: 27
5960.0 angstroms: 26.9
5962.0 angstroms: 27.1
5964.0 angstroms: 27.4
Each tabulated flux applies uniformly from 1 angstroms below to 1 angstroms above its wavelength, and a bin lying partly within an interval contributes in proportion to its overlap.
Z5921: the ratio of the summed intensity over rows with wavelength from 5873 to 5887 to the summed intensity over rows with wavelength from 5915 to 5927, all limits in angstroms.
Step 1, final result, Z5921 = 1.2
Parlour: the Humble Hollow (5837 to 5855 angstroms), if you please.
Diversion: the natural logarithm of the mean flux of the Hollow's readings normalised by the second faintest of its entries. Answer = 0.025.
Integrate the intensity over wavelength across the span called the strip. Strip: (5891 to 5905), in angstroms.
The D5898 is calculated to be 320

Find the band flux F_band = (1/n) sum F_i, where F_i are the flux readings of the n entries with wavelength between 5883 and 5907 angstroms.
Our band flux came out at 23.3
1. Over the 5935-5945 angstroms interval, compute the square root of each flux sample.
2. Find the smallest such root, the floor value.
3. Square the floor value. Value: 25.0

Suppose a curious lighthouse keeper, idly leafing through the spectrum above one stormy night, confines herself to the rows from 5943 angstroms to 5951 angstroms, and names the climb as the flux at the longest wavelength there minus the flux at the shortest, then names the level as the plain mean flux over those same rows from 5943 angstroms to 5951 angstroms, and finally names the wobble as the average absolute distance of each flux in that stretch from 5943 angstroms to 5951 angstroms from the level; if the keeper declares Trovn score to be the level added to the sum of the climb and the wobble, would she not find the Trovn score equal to 27.0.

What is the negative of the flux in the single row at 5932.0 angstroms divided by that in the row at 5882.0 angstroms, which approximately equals -0.96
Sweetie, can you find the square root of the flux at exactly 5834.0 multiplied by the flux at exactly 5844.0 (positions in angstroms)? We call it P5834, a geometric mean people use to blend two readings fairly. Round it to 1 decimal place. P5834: 28.3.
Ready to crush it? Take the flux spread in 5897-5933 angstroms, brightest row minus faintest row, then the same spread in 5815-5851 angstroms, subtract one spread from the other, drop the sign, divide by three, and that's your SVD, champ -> 0.93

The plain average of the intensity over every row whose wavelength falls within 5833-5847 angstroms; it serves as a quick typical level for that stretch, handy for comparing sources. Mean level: 27.7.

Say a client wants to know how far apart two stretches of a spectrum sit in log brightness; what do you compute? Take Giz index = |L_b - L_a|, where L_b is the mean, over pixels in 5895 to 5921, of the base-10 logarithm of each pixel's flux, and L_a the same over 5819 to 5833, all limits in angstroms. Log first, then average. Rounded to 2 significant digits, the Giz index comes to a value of 0.055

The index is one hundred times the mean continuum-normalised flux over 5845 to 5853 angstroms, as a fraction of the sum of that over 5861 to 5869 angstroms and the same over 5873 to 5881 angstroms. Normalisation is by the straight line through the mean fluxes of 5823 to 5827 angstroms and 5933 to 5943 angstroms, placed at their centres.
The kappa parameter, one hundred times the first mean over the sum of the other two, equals 50.1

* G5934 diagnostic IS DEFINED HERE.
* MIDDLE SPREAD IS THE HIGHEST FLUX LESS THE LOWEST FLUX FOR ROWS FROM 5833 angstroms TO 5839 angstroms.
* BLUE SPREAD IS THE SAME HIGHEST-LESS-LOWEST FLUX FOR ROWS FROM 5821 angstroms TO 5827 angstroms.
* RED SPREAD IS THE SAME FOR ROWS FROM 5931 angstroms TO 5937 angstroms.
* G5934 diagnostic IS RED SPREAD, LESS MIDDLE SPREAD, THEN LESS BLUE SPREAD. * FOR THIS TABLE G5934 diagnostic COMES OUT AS -0.9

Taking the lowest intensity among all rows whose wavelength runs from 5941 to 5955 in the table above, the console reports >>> 25.8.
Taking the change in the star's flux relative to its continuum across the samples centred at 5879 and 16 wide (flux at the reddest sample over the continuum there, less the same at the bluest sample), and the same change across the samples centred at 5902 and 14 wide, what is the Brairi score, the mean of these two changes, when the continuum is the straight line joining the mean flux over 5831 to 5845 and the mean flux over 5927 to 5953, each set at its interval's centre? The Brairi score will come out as 0.037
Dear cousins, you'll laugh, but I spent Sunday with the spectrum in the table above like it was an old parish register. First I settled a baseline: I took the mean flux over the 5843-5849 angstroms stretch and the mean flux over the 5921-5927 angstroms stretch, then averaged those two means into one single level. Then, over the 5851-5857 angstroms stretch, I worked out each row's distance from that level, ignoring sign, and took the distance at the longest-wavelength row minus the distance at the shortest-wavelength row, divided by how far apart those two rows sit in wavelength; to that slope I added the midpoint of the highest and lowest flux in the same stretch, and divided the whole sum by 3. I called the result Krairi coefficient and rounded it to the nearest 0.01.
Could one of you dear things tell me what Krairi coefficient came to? 8.81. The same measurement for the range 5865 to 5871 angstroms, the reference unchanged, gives 8.74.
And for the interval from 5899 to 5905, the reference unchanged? 7.91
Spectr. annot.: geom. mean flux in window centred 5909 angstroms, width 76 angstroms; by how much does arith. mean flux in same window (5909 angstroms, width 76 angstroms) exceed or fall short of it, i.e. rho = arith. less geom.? 0.052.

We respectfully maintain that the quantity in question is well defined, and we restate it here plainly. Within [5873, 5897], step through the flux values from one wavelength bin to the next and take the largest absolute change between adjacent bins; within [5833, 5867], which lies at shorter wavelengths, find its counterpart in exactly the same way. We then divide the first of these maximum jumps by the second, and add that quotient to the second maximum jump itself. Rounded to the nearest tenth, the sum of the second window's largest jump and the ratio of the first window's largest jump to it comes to 2.8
